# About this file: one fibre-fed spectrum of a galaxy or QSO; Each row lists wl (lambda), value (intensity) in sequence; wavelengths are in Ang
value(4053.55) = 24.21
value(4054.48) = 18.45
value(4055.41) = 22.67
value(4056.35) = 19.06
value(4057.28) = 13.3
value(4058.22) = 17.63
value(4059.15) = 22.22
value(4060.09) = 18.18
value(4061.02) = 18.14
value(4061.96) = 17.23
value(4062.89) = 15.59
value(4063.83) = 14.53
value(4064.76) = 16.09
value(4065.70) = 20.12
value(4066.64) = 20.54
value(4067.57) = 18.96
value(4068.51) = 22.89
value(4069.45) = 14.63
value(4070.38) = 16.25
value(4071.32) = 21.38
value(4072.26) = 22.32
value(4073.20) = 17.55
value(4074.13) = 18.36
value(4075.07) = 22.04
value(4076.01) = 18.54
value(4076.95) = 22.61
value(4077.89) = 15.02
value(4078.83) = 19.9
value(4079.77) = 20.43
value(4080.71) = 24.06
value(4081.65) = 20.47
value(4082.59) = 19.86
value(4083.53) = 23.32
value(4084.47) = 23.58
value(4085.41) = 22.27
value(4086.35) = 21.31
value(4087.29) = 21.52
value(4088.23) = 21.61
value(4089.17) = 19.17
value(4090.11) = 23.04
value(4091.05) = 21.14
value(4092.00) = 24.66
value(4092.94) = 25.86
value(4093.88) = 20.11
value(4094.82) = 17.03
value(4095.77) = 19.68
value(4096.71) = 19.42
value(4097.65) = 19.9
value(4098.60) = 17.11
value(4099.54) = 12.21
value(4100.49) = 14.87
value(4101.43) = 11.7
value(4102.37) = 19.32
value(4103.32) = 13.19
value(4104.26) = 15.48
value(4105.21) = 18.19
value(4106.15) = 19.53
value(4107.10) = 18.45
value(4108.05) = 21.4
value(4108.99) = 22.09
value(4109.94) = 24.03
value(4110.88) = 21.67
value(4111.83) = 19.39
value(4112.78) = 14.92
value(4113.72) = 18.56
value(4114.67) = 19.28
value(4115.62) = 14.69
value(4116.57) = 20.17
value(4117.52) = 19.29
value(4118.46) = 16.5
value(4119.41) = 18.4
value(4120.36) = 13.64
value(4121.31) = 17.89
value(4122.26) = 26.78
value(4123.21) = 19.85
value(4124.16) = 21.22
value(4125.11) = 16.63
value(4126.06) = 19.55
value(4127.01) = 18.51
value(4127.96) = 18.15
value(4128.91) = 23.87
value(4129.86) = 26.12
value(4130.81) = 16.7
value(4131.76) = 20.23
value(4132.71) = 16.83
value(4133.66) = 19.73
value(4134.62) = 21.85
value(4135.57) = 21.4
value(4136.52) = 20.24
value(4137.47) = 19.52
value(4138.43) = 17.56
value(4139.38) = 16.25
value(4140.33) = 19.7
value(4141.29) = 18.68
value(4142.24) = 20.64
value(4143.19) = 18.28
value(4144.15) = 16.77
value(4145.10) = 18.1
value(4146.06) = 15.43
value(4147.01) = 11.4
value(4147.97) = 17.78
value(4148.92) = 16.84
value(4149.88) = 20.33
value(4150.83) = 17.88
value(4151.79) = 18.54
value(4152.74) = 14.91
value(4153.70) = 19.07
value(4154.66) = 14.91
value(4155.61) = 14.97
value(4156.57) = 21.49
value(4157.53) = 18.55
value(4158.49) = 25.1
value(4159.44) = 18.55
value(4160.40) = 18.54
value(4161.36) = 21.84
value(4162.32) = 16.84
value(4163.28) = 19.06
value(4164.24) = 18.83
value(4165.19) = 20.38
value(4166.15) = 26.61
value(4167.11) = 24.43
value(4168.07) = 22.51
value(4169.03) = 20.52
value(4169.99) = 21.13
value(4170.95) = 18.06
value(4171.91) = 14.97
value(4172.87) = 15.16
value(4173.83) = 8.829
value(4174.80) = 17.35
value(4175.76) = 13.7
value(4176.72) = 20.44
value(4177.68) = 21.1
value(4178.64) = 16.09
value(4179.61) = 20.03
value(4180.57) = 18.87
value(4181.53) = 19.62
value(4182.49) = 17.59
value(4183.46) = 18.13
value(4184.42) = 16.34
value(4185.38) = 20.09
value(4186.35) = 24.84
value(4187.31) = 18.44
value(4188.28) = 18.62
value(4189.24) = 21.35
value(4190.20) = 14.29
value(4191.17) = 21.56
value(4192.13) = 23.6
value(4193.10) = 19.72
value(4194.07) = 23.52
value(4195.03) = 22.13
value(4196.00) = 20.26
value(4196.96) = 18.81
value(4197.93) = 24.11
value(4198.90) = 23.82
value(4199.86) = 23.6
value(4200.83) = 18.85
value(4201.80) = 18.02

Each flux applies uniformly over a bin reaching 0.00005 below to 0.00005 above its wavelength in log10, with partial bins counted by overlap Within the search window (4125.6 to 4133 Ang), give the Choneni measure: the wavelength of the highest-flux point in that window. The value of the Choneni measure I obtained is 4129.86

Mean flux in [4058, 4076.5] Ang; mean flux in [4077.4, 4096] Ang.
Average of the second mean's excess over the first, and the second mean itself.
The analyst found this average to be 11.9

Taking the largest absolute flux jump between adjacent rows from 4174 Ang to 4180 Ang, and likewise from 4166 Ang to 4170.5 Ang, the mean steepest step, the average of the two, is 4.5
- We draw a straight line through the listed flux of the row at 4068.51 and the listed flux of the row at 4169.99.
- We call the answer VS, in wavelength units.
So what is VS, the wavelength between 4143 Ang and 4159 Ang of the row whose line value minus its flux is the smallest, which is 4158.49 Ang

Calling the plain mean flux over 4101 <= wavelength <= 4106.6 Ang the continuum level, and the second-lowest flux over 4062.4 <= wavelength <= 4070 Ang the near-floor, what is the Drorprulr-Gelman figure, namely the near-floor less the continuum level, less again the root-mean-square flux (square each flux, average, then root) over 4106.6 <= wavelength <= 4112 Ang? -22.9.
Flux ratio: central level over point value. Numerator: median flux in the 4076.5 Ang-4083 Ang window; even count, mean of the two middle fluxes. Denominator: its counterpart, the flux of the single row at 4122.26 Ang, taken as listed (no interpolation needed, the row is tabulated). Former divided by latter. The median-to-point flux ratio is 0.76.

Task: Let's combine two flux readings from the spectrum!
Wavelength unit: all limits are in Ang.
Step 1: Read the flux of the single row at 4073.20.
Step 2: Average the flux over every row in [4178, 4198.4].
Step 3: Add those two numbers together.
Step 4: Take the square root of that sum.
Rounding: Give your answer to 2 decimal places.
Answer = 6.12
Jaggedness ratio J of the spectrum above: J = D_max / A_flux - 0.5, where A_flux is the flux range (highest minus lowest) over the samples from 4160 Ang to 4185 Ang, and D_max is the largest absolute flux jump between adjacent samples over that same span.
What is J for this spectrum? -0.02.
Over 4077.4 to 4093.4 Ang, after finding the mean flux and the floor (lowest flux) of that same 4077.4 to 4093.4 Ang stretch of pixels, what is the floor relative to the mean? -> 0.70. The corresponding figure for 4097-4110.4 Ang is 0.66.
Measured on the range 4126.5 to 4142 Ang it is 0.82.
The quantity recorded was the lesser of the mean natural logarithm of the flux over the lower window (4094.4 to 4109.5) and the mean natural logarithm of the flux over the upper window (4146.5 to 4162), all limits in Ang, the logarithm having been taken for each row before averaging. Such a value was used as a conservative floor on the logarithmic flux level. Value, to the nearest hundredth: 2.84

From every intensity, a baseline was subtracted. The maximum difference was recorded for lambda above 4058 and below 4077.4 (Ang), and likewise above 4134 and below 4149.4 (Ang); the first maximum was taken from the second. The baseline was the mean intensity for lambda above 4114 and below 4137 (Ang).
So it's -1.0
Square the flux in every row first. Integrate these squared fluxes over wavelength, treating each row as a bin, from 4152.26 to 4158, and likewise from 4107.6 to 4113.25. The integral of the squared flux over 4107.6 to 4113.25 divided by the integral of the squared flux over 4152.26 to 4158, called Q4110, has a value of 1.39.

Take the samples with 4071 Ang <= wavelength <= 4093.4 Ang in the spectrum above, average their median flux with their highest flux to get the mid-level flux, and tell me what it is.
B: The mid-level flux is 23.7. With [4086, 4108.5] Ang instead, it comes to 22.7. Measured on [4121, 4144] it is 23.2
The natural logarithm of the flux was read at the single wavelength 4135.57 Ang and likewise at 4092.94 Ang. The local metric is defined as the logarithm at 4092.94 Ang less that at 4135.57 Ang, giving 0.19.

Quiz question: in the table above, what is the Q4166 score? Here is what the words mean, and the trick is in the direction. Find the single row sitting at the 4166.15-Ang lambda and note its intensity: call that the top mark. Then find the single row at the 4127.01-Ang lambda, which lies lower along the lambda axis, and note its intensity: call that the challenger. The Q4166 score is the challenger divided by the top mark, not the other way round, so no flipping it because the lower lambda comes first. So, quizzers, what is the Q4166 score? 0.7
